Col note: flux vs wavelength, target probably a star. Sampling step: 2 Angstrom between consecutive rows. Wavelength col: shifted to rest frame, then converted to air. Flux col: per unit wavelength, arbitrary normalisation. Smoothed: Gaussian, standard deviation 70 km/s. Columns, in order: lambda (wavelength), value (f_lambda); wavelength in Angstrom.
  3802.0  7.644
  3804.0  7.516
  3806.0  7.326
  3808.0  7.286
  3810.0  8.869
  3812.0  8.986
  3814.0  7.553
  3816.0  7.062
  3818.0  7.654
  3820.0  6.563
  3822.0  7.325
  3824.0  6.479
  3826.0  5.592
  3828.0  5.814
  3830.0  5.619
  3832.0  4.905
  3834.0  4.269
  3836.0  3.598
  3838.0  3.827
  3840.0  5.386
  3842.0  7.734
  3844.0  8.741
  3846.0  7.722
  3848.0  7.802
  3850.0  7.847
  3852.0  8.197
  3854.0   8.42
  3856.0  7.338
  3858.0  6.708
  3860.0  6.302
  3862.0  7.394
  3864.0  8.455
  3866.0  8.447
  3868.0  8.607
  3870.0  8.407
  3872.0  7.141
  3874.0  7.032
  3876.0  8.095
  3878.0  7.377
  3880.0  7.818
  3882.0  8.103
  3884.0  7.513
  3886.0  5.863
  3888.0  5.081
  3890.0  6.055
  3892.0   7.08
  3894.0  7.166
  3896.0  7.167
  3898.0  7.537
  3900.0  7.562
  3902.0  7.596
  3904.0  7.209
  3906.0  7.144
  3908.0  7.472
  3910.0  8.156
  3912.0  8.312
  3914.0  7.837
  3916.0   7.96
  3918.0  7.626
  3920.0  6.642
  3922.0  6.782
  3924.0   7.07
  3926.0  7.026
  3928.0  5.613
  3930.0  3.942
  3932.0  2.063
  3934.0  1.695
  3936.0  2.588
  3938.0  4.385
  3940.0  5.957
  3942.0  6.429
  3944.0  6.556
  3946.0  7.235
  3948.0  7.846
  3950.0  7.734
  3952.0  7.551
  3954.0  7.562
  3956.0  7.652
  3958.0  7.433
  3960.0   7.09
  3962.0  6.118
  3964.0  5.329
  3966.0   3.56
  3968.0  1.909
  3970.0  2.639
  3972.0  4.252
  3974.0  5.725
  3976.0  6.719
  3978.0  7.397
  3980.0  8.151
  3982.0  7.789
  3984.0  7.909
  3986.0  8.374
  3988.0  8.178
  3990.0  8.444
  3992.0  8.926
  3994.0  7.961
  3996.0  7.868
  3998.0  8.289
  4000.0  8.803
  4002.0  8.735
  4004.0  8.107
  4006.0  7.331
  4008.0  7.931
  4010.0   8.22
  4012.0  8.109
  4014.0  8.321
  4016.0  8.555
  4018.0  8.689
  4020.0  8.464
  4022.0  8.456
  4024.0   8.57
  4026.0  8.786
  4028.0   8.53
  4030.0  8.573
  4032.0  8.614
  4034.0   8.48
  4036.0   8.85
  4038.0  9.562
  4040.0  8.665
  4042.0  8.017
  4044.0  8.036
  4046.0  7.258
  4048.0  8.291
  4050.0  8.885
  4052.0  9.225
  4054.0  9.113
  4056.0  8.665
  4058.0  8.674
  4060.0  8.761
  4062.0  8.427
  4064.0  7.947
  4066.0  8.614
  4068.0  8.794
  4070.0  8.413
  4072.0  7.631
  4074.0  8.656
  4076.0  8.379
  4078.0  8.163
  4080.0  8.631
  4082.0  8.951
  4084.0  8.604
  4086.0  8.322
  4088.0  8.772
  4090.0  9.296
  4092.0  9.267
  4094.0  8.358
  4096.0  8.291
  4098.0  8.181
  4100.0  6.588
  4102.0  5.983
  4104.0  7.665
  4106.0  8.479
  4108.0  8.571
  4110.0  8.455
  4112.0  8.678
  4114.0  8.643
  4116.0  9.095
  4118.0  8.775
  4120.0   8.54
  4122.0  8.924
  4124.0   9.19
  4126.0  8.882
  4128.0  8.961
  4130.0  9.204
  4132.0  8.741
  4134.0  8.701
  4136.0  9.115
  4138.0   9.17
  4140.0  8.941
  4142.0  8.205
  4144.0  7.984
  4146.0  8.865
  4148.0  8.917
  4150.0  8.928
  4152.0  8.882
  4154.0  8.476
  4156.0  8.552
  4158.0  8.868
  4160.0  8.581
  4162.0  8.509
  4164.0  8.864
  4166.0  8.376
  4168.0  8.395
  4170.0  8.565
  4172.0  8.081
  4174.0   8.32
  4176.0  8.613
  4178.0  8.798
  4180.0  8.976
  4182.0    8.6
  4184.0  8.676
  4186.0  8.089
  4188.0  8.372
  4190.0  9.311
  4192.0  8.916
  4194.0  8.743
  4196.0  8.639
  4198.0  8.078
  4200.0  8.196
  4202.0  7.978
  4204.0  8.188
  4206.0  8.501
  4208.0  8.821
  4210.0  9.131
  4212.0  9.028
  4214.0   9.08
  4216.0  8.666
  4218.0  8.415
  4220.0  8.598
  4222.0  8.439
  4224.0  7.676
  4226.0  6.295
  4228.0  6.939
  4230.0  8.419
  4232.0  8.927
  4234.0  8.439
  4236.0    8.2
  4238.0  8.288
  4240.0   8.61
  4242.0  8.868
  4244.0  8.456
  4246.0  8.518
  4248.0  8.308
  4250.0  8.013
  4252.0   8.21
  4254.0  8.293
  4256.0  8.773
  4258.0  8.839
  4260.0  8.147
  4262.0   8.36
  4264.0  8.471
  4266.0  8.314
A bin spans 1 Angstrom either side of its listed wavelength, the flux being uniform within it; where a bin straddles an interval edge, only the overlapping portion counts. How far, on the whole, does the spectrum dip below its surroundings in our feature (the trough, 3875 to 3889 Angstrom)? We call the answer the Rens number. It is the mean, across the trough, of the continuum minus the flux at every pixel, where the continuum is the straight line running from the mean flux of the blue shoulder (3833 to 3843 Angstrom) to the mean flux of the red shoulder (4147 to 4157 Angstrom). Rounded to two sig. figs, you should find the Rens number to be -1.6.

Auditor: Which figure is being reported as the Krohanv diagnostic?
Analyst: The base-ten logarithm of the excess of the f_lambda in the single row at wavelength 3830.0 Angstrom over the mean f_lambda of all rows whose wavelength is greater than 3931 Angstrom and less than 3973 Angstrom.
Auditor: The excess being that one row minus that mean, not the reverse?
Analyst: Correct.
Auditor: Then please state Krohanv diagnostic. -0.68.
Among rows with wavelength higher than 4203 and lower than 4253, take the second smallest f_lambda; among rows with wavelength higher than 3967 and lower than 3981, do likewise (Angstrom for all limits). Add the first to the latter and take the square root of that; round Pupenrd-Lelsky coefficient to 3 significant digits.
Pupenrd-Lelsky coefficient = 3.09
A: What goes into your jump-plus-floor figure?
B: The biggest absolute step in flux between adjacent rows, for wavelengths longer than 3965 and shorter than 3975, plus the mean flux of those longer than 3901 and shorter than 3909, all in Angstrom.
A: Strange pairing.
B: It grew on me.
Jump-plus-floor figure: 9.01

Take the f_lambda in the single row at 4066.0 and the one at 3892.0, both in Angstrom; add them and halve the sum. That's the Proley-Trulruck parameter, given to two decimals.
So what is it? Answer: 7.85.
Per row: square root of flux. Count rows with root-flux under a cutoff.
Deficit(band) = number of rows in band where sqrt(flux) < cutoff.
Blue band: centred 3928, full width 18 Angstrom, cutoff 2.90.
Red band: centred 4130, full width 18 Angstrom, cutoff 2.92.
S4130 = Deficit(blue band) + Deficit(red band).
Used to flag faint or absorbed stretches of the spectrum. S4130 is 9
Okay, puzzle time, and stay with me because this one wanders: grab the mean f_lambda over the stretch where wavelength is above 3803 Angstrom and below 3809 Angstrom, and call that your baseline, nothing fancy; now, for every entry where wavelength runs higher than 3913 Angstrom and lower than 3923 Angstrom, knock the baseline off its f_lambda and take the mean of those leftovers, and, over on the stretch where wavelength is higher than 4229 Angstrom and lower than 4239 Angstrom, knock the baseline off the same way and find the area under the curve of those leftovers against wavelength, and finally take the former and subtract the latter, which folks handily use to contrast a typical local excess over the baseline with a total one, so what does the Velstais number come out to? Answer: -10.8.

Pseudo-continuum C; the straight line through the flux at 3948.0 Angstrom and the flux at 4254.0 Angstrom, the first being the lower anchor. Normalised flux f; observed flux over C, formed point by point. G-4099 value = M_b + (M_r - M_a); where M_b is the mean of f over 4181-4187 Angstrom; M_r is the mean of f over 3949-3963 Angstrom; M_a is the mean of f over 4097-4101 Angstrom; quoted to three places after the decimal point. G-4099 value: 1.047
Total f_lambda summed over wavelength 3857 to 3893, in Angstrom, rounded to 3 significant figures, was 131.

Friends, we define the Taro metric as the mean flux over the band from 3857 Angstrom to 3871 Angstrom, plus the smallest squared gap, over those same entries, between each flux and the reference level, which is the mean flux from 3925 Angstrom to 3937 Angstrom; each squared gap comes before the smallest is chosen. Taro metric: 14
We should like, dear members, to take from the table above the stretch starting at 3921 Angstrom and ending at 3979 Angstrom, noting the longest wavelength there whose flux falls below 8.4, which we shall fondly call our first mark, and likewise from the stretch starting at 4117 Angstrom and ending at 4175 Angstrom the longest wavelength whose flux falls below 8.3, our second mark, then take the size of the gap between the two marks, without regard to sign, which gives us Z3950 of 194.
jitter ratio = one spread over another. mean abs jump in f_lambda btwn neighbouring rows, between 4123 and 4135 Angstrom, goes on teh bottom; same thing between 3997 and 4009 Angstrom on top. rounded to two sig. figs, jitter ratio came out 2.3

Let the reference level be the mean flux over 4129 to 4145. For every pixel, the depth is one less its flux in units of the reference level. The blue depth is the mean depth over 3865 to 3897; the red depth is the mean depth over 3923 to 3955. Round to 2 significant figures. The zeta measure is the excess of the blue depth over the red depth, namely -0.18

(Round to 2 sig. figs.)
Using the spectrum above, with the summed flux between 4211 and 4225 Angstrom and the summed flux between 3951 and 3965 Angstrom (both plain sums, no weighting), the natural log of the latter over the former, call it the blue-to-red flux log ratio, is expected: -0.21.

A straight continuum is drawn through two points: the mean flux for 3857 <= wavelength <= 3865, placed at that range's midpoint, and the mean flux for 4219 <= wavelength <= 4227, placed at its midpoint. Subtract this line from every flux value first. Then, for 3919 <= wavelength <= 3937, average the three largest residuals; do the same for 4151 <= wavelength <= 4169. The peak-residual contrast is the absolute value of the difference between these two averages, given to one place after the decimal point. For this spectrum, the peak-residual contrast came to 1.6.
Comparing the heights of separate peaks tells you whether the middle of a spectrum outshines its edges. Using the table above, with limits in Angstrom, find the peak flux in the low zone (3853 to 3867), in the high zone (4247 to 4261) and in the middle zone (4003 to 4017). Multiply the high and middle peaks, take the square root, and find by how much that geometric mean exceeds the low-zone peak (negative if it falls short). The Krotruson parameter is 0.2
